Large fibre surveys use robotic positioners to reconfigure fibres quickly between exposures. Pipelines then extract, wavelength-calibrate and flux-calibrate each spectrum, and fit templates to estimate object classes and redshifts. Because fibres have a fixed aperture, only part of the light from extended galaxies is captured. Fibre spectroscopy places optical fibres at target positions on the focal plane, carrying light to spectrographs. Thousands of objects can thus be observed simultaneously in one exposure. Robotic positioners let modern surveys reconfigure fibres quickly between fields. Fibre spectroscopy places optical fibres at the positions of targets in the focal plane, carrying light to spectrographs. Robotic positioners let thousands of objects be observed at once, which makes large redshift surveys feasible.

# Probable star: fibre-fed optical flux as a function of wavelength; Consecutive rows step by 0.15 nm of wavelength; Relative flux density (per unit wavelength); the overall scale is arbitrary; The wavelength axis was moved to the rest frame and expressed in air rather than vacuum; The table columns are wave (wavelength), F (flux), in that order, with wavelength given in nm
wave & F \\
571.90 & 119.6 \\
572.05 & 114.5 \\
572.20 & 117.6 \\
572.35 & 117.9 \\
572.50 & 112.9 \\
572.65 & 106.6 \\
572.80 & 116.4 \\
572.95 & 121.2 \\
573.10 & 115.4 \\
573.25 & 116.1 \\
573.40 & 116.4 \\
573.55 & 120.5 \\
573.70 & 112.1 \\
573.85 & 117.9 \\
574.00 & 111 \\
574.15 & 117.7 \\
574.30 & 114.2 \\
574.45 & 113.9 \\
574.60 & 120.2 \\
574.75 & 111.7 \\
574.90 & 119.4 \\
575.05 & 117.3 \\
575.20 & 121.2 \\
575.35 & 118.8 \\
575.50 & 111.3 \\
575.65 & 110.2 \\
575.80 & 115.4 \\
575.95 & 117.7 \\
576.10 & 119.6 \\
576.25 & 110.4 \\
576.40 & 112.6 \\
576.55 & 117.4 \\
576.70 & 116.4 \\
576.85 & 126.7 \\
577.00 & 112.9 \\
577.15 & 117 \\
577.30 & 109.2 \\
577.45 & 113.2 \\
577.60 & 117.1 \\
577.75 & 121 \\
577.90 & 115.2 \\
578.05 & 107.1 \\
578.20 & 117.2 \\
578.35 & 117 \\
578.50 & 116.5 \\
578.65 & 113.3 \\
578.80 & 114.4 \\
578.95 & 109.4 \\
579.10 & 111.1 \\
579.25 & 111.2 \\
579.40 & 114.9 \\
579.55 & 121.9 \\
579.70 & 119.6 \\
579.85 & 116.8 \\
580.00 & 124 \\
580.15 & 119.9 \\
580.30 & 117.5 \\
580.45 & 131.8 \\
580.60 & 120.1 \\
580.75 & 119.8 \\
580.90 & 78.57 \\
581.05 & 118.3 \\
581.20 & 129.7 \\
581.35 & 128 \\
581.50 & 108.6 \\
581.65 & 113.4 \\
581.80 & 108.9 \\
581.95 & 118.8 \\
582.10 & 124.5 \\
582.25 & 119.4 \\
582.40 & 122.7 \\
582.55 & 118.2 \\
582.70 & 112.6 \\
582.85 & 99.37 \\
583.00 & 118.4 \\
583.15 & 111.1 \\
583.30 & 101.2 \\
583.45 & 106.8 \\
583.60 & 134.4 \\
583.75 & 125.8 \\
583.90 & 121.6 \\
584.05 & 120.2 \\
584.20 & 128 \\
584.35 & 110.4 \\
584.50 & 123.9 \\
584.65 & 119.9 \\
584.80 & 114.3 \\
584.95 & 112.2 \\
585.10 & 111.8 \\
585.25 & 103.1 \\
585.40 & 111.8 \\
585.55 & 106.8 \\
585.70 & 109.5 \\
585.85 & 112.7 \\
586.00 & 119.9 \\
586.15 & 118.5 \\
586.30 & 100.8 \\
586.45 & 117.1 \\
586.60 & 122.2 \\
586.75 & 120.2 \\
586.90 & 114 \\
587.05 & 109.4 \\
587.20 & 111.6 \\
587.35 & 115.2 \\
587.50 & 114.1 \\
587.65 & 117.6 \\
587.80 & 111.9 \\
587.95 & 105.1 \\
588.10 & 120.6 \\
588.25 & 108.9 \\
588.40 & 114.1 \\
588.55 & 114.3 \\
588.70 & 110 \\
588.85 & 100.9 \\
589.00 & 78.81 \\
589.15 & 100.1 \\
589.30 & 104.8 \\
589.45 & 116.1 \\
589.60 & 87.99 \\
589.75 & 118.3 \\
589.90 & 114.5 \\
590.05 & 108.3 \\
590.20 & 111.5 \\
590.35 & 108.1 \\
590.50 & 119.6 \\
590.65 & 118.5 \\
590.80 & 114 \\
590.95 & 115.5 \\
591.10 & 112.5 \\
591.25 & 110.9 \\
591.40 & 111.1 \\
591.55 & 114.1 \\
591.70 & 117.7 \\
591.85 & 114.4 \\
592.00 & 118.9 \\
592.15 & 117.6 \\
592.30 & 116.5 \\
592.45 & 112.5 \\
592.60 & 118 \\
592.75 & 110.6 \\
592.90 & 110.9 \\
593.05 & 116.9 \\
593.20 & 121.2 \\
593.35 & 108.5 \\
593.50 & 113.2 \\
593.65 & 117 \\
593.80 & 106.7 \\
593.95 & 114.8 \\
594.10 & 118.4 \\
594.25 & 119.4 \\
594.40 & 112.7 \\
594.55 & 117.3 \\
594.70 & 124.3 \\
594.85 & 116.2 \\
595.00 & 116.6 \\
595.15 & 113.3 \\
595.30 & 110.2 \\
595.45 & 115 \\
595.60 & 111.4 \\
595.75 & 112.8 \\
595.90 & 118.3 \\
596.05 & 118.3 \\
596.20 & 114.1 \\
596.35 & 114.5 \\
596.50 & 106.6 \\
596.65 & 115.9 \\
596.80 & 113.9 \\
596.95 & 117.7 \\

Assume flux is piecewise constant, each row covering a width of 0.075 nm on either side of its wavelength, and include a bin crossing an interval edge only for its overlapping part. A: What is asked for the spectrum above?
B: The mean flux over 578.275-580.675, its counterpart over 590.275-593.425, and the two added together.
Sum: 232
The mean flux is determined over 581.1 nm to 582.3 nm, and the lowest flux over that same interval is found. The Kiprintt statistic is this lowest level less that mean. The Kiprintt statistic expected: -10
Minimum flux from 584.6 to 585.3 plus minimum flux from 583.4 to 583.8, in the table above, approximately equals 210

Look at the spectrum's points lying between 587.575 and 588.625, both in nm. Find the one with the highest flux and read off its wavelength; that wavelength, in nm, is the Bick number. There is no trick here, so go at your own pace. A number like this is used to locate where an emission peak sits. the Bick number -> 588.10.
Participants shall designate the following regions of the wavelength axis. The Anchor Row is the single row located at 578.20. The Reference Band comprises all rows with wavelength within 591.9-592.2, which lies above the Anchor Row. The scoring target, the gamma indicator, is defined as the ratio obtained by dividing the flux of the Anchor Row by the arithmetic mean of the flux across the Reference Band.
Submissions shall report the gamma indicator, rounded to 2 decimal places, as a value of 0.99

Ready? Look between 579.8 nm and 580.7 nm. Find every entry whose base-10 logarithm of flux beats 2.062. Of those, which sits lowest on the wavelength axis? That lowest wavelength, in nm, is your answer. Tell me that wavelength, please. 579.85 nm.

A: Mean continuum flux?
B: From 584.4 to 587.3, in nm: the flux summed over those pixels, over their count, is 114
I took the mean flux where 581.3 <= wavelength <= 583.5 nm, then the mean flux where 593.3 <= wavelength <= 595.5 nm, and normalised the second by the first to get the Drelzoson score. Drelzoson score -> 1.01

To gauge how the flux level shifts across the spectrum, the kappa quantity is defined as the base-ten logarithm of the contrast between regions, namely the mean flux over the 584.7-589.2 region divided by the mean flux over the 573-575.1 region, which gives -0.019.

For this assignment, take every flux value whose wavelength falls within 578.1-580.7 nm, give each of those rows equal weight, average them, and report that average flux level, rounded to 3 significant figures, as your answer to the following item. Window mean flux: 117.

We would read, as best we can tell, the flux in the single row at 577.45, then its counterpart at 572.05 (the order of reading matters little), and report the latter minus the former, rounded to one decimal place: 1.3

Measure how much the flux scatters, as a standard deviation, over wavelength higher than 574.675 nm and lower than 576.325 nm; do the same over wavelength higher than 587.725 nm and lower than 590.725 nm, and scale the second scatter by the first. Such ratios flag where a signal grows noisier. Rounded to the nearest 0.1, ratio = 2.6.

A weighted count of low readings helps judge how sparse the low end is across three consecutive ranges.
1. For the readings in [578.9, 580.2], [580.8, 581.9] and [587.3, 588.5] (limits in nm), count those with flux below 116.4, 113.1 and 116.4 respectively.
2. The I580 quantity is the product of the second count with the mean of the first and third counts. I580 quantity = 15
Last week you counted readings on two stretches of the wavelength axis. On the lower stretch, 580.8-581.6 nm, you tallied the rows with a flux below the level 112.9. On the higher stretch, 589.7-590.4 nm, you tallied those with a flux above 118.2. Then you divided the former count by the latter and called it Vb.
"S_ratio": 2.0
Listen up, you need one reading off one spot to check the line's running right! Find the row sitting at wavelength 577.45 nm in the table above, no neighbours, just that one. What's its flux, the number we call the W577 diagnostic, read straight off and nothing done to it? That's 113.2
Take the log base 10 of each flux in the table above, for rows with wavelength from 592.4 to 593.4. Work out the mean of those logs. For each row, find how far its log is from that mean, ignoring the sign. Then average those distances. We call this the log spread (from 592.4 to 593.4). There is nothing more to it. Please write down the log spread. 0.015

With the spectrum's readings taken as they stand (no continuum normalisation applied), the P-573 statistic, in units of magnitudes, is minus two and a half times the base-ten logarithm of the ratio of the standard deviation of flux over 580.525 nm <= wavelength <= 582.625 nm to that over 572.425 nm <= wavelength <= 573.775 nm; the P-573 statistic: -1.1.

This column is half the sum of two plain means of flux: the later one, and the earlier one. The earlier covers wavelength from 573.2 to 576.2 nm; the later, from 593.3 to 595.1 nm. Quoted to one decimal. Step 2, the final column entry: 115.8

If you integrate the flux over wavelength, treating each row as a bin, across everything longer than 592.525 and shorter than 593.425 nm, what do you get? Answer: 103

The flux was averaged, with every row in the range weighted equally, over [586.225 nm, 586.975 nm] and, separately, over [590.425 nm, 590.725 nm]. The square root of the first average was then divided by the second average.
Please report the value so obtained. 0.0900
